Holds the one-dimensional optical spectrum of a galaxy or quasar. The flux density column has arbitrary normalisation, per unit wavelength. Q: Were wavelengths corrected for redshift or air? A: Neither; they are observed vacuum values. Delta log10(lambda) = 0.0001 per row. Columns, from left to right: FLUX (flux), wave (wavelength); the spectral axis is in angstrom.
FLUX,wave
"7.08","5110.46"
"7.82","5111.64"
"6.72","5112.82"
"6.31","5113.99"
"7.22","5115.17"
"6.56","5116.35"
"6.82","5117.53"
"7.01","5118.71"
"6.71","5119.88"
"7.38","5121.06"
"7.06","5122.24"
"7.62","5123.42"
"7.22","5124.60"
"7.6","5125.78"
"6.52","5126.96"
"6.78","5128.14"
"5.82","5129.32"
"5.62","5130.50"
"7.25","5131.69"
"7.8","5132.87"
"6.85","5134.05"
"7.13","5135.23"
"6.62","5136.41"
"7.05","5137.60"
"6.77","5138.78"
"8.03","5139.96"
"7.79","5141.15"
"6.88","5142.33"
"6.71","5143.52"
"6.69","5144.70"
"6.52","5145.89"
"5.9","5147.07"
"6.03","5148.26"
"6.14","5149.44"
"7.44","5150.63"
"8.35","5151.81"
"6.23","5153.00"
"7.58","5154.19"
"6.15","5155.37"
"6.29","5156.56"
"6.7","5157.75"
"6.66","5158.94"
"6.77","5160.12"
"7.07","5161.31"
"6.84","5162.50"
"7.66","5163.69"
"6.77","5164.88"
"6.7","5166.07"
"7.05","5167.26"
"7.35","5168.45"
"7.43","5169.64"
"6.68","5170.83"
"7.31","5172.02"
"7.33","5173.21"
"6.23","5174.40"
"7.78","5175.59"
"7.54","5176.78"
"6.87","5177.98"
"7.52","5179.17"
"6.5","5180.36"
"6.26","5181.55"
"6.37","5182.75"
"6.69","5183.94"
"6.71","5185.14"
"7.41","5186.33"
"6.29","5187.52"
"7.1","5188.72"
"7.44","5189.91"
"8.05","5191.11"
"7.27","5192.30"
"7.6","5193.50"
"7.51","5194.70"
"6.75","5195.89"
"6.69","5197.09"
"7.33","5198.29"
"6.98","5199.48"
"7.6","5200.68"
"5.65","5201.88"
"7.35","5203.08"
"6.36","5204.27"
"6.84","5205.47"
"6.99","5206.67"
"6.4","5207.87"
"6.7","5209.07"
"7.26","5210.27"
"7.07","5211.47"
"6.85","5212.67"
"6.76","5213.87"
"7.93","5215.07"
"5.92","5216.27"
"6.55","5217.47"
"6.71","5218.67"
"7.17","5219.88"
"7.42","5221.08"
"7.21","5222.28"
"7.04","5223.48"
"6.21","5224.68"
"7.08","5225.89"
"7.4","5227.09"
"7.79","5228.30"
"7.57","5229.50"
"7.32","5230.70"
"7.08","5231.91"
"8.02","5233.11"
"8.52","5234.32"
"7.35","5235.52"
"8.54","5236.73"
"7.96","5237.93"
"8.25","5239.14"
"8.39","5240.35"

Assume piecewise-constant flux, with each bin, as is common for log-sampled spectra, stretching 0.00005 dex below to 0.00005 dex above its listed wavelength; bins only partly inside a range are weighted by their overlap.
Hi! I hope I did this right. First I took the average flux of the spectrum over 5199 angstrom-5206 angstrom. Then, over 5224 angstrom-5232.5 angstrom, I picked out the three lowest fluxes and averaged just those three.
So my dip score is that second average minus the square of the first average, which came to -39.4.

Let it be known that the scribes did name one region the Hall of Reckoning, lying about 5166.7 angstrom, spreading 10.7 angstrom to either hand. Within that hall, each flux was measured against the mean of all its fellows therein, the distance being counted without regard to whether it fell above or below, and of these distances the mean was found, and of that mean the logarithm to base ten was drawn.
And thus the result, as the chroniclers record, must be -0.418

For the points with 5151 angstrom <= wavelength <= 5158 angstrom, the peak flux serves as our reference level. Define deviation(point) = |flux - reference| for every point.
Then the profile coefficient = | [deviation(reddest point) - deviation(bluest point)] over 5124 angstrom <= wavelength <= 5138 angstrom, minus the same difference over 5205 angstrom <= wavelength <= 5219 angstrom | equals 0.0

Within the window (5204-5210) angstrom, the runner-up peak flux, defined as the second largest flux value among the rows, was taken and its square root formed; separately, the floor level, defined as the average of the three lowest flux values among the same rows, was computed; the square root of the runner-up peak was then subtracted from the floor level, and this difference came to 3.87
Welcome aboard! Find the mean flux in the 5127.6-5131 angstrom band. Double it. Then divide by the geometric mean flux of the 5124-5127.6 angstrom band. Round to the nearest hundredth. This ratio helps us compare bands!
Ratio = 1.71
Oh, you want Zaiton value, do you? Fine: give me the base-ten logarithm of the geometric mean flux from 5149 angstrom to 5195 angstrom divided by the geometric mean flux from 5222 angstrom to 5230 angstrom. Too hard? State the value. -0.011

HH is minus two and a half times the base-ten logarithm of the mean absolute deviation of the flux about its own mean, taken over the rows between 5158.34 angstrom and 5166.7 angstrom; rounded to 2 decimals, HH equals 1.50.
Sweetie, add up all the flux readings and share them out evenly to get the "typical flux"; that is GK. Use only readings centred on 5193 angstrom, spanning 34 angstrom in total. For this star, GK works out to 6.96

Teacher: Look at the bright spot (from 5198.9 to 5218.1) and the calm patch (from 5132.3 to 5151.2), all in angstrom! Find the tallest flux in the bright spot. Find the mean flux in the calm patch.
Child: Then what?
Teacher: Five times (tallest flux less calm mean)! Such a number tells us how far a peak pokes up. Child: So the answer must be 5.2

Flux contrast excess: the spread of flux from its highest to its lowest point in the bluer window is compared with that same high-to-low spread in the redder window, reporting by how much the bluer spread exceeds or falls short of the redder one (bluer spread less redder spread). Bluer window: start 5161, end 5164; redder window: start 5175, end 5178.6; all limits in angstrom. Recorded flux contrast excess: -0.1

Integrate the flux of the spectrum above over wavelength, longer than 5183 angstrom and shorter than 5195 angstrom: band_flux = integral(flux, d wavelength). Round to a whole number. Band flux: 86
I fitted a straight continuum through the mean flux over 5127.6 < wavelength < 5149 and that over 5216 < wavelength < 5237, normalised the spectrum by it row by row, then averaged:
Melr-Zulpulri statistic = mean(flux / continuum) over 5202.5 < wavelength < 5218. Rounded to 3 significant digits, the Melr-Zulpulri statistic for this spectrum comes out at 0.953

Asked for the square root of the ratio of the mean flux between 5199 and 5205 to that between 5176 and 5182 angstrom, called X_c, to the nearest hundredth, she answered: 0.99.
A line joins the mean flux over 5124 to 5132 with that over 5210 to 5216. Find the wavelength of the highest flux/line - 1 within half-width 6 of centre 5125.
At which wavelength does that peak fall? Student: 5123.42 angstrom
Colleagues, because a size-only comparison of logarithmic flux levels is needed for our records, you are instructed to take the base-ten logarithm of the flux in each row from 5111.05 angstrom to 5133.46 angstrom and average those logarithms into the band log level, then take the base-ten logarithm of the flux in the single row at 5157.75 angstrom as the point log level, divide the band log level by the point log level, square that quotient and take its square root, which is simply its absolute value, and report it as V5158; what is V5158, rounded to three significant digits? 1.02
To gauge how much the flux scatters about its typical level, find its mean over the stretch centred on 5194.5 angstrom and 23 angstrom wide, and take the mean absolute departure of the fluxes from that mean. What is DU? 0.46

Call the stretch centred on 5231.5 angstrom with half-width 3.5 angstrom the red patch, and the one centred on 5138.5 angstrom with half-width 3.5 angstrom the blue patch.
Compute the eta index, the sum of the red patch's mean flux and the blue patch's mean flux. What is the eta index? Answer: 14.9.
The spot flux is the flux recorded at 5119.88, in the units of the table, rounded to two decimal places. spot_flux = 6.71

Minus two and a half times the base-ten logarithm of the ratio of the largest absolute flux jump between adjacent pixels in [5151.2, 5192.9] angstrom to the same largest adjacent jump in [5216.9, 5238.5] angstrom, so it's -0.6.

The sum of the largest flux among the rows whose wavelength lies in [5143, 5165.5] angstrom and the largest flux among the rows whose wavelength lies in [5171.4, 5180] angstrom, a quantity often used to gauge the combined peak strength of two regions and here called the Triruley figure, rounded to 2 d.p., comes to 16.13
